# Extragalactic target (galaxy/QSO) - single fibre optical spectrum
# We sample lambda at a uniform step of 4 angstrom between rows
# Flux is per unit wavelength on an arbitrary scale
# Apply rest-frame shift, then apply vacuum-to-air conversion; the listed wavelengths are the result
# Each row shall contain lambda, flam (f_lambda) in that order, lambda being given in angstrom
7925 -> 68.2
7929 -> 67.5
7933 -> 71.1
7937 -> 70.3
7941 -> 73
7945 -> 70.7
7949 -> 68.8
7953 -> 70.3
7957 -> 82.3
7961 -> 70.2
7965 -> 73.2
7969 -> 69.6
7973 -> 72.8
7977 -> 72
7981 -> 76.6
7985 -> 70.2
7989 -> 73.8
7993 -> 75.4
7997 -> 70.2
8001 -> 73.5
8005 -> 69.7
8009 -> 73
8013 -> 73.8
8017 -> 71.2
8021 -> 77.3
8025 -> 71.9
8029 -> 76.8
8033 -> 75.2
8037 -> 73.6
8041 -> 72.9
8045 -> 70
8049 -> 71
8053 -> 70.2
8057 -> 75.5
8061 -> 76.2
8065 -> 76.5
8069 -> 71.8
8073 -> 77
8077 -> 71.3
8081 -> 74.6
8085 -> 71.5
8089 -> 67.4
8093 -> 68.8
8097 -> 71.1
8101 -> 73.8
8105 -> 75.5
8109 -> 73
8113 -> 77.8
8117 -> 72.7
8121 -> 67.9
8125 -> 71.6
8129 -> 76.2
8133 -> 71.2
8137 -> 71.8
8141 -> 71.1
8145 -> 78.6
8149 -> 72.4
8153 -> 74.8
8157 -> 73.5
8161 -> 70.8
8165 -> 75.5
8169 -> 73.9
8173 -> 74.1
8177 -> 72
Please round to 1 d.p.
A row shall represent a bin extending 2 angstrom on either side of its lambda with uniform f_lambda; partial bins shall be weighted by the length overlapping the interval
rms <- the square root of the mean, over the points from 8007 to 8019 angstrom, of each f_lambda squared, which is 72.7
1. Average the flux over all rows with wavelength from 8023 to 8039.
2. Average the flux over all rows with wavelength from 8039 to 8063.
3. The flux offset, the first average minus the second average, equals 1.7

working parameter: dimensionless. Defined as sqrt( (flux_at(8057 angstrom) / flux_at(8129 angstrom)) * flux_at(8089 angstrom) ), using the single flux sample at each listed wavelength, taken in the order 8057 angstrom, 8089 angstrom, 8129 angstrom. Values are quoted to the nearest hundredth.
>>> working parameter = 8.17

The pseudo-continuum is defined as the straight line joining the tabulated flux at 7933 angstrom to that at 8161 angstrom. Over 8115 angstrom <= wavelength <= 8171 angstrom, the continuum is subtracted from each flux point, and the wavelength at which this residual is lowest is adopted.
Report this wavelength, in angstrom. 8121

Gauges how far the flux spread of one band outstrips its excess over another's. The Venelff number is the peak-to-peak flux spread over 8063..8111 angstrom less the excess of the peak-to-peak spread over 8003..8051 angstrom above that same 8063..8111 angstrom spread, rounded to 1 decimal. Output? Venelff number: 11.6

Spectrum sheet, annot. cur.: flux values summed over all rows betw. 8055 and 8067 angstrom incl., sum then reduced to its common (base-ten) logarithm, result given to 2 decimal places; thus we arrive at 2.36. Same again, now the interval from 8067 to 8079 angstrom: 2.34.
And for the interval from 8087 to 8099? 2.32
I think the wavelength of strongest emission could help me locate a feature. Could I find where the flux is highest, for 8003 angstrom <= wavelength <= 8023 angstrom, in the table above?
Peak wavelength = 8021 angstrom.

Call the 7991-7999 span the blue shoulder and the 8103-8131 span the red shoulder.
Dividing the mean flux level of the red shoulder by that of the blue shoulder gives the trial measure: 1.01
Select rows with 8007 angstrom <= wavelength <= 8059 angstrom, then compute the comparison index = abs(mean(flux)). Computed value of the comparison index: 73.3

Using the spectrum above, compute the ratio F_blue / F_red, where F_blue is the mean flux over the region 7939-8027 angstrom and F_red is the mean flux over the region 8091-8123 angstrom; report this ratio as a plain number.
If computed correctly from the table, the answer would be 1.002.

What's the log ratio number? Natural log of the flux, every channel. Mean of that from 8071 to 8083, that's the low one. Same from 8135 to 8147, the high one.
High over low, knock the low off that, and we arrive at -3.31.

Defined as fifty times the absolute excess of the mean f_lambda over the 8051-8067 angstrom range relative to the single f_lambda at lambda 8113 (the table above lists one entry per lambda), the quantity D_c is 160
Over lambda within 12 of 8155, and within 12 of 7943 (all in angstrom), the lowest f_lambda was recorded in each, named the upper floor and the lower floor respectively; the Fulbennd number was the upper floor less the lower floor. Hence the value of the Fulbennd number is 2.0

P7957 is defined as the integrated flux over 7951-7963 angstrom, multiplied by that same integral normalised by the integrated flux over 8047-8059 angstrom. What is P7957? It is 916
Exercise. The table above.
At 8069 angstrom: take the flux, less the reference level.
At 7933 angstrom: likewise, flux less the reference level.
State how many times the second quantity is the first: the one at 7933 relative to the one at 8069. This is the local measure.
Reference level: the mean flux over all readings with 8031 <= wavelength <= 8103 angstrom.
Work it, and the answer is 1.8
